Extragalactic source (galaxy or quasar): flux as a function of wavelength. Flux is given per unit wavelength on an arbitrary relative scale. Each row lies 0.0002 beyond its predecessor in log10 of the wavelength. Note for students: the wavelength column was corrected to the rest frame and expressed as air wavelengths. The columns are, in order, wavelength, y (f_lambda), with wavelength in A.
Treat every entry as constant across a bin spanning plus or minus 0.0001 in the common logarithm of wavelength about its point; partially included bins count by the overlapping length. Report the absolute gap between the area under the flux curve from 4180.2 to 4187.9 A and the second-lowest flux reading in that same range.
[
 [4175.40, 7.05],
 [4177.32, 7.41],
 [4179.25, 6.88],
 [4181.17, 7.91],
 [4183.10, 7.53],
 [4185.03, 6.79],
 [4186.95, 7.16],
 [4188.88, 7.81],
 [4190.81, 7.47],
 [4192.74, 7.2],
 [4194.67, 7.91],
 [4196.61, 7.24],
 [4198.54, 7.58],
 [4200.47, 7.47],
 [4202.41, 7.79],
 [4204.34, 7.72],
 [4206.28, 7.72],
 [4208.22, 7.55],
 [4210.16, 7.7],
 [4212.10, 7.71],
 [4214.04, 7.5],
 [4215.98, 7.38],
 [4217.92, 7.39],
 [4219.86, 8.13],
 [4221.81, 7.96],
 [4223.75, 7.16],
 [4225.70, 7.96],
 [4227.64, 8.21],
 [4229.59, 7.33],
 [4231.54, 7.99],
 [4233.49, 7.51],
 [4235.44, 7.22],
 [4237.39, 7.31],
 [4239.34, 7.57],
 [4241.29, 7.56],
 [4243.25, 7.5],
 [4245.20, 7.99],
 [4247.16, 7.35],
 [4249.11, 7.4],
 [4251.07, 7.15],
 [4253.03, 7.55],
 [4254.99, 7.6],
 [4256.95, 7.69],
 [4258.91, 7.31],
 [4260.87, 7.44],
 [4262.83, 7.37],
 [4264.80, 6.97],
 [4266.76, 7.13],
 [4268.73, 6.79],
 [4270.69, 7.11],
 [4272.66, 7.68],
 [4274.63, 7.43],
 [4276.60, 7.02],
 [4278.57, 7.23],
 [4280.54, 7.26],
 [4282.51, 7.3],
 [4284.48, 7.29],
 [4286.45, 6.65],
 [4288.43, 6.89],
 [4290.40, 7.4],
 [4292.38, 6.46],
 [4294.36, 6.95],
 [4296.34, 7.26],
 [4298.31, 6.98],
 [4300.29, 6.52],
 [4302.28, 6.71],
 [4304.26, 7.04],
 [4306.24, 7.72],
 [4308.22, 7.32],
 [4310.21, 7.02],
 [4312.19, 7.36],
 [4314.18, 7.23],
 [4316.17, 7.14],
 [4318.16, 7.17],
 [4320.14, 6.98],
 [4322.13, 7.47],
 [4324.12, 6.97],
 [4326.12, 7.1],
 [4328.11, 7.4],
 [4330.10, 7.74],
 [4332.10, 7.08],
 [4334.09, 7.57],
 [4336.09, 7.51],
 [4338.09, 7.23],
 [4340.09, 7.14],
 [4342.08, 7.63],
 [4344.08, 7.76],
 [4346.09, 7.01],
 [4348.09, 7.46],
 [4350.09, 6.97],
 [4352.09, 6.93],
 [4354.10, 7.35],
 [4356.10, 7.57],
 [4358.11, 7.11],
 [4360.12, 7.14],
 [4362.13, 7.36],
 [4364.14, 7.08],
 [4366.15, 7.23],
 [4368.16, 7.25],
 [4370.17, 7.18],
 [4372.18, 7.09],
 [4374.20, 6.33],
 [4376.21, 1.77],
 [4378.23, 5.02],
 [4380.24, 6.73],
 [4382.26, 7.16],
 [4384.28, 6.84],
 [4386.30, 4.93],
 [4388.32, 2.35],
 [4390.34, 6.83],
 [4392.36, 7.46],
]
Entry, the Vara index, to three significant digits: 49.5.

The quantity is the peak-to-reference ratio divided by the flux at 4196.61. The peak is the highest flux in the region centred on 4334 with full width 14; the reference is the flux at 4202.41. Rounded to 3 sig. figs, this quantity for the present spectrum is 0.137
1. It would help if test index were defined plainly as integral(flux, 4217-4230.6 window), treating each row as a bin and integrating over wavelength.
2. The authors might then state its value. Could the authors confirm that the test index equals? 105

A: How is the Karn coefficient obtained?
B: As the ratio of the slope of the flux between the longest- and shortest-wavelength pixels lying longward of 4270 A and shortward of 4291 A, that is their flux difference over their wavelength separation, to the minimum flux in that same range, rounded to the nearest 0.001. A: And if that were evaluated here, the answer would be 0.002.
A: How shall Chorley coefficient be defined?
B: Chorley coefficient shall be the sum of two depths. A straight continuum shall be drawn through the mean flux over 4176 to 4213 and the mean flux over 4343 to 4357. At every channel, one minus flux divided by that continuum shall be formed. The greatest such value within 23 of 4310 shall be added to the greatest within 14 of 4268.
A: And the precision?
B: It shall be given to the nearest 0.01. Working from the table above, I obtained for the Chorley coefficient 0.21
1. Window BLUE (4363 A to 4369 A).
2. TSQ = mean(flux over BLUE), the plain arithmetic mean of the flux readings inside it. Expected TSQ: 7.2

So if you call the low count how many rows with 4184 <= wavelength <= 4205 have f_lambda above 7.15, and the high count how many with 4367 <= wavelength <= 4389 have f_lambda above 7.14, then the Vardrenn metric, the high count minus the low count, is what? -7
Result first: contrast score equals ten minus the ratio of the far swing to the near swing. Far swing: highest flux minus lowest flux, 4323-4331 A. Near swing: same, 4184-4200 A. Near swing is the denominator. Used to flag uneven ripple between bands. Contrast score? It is 9.3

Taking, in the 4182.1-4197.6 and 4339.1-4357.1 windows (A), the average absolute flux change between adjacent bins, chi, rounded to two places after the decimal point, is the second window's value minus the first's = -0.16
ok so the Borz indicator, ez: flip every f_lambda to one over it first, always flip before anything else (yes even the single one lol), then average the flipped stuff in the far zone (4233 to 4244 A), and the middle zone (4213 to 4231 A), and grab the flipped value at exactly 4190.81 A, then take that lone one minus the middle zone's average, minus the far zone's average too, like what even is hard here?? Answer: -0.131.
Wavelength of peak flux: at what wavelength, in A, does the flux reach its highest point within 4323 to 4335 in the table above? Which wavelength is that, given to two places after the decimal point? 4330.10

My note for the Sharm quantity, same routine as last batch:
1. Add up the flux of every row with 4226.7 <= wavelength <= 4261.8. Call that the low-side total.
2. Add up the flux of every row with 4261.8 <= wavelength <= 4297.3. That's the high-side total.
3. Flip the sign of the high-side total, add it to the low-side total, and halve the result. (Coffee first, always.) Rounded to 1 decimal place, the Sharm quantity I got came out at 3.7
